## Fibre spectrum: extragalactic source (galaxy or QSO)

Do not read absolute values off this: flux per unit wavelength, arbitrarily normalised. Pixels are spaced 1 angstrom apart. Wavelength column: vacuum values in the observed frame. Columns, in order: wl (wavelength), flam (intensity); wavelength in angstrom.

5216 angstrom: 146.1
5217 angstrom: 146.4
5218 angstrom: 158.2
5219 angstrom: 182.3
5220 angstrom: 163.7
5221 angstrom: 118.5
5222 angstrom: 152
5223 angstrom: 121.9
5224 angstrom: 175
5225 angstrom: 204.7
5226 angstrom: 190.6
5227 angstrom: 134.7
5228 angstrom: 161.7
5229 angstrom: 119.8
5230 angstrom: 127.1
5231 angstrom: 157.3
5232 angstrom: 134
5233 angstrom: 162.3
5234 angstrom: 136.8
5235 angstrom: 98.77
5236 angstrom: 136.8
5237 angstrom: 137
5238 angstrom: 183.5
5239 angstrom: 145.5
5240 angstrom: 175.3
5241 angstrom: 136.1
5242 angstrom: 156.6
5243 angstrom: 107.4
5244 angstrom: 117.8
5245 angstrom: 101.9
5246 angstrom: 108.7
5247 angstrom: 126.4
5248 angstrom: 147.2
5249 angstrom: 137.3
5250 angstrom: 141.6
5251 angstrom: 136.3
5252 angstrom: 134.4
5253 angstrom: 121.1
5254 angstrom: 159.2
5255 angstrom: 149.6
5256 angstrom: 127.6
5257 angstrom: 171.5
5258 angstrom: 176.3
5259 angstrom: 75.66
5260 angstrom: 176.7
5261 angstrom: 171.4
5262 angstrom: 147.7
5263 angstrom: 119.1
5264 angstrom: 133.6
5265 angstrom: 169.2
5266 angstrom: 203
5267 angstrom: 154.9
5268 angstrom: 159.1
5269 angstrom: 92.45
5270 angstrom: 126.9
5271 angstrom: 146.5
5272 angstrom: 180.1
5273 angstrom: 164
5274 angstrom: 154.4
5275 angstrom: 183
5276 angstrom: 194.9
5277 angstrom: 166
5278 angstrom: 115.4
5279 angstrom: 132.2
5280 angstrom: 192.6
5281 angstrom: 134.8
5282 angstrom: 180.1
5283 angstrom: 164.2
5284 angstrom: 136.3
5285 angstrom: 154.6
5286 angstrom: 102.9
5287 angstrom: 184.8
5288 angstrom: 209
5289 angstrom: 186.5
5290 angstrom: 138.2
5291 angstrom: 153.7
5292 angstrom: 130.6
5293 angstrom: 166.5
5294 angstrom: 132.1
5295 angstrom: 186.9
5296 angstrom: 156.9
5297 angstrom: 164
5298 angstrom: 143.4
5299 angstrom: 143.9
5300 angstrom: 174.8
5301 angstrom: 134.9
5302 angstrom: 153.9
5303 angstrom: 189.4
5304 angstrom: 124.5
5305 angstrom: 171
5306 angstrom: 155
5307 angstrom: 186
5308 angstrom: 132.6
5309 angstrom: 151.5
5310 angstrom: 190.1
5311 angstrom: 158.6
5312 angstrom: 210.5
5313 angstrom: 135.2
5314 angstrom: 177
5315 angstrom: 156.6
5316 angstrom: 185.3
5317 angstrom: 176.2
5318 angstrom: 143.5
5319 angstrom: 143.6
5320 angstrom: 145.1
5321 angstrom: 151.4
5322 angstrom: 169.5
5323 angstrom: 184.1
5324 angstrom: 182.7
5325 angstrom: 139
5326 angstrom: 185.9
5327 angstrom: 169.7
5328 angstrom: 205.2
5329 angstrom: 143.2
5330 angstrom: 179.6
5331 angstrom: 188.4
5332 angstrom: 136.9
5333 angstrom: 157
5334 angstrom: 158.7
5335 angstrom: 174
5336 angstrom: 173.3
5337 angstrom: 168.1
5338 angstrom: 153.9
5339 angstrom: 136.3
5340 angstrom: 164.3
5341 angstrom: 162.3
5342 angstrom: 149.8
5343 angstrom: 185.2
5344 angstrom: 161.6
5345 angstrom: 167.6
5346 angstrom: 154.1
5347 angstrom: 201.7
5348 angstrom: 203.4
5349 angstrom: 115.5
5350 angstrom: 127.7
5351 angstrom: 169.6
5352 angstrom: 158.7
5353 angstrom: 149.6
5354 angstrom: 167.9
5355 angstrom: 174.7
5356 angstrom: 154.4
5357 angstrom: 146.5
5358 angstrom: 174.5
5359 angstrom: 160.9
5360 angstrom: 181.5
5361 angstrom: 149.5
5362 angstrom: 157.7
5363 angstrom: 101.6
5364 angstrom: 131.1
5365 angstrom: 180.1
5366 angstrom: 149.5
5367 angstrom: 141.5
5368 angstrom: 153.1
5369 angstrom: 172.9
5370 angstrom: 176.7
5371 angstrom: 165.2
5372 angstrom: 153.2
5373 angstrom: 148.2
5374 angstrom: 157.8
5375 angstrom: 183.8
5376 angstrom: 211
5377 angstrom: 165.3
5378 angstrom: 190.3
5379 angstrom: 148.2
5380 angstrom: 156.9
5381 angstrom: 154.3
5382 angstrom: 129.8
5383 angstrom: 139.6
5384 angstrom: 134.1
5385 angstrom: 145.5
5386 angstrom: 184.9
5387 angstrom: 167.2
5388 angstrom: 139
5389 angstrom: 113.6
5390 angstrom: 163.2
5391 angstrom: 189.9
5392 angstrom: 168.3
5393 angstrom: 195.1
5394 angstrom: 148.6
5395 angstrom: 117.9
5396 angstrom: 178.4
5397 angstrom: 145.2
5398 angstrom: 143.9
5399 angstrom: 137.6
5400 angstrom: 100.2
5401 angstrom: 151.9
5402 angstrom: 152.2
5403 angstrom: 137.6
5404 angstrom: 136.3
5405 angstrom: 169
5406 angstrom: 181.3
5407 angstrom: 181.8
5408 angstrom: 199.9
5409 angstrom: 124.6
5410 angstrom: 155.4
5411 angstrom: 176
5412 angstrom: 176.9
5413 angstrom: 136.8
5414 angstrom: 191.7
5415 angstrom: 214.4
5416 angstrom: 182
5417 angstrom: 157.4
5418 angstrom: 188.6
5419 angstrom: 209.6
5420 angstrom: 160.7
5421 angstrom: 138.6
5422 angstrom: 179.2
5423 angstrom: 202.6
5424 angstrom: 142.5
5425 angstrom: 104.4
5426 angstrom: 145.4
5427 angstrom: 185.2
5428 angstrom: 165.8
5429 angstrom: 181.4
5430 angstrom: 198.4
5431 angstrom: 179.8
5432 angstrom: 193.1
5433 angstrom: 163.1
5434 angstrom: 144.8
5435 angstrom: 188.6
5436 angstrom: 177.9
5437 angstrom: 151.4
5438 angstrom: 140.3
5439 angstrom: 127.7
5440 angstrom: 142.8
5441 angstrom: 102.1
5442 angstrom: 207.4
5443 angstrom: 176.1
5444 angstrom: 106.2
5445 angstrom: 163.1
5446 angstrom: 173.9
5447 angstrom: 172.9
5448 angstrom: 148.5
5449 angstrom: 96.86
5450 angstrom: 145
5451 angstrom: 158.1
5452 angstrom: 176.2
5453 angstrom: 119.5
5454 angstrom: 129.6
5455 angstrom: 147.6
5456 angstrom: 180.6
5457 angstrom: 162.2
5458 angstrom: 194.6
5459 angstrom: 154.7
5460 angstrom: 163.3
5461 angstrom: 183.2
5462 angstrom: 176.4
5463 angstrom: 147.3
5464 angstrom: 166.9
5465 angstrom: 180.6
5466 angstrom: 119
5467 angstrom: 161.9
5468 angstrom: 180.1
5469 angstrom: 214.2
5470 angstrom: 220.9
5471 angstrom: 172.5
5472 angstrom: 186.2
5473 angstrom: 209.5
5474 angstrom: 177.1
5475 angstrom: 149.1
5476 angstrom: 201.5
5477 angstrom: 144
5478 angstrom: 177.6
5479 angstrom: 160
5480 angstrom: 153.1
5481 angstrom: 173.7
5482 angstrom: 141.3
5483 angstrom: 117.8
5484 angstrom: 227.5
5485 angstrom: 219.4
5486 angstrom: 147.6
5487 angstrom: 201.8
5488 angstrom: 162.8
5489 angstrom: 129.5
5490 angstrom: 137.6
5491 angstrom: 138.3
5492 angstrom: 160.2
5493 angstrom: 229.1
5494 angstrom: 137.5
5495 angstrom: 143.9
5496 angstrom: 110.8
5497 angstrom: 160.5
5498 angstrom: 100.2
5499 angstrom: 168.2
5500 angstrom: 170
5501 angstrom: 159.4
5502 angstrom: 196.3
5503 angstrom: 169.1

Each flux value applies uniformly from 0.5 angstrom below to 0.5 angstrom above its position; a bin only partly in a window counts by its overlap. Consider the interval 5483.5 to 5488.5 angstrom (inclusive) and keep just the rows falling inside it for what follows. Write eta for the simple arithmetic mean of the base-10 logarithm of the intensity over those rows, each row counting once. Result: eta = 2.277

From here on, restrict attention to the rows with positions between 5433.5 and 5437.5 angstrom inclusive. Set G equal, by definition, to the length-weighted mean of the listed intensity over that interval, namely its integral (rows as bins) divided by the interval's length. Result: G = 166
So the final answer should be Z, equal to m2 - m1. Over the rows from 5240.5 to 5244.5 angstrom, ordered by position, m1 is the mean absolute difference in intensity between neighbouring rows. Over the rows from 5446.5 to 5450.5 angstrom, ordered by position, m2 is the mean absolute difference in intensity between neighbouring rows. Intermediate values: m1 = 27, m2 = 41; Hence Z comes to 15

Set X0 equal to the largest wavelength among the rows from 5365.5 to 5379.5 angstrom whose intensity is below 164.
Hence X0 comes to 5379 angstrom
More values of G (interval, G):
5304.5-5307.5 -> 171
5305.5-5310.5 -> 163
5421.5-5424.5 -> 175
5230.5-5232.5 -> 146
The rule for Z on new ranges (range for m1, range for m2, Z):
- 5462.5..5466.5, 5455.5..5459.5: -1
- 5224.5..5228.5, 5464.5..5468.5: 9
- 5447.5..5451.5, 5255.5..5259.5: 12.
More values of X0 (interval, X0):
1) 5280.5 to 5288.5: 5286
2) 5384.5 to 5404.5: 5404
